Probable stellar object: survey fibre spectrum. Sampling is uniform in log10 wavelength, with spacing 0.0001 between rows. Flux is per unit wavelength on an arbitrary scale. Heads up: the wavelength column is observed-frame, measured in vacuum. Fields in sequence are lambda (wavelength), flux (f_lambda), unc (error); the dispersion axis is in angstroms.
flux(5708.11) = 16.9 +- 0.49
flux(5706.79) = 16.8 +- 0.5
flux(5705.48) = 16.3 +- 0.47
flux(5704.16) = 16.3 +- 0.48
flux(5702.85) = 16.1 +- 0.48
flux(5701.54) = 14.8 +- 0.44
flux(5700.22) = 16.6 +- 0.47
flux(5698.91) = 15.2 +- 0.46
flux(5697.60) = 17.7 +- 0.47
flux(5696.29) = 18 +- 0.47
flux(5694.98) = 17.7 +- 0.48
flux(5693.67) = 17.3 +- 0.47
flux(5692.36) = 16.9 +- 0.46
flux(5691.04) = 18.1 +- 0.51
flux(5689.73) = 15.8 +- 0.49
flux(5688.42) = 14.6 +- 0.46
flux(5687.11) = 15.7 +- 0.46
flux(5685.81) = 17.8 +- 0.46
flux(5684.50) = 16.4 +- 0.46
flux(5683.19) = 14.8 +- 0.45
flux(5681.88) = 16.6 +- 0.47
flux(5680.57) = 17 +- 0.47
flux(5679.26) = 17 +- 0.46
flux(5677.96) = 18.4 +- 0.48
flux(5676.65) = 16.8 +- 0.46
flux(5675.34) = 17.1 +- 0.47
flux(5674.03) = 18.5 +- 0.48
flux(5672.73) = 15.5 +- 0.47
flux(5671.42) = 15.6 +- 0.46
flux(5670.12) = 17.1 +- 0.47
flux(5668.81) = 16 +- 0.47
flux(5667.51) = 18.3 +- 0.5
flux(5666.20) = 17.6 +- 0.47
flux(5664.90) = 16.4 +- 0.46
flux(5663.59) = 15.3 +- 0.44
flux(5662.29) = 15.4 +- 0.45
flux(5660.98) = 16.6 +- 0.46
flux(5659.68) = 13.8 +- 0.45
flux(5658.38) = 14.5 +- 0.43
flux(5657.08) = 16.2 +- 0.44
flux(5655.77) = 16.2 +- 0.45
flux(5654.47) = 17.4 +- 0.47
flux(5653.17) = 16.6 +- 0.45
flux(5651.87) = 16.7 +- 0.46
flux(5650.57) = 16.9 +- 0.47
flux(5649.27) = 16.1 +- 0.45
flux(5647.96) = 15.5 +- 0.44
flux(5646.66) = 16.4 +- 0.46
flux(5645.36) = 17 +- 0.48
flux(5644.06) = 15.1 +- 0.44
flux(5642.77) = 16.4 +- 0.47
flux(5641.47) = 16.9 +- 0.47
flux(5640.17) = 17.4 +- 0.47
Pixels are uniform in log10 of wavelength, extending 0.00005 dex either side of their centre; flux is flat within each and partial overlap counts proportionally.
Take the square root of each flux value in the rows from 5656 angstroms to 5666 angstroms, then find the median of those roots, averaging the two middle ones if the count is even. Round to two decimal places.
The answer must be 3.92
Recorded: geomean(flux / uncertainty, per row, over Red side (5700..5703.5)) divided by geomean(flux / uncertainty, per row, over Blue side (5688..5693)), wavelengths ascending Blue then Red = 1.00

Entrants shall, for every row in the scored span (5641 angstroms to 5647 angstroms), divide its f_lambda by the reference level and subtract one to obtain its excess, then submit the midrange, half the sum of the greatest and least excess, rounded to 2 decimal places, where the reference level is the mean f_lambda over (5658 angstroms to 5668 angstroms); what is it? 0.00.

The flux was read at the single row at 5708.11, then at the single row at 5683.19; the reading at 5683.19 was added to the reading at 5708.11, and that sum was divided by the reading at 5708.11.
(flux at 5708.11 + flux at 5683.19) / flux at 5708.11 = 1.88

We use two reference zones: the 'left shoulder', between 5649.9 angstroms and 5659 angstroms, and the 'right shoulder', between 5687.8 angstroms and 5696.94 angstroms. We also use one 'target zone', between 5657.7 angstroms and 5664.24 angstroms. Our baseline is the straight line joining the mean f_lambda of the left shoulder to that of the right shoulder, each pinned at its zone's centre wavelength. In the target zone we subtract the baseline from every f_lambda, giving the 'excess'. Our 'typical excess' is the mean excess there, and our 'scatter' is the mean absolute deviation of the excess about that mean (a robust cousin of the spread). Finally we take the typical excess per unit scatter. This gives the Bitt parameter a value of -1.8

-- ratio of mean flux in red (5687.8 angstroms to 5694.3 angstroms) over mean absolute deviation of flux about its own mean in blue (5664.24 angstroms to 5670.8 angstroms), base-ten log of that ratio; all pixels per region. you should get 1.37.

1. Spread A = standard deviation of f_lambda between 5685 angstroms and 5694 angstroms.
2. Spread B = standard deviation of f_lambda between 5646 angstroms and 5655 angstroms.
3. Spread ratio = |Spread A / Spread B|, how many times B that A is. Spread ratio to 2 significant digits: 2.1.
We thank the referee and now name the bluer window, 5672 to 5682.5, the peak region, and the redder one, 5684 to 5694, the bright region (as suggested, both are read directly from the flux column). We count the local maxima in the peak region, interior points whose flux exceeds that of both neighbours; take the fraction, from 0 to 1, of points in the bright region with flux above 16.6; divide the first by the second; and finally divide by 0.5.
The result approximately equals 8.0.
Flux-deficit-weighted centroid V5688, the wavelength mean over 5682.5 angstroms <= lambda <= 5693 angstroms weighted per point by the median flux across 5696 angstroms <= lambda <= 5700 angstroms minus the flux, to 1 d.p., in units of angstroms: 5686.9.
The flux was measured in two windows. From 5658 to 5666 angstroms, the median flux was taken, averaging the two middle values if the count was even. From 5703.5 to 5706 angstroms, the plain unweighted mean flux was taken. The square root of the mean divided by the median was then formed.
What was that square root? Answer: 1.03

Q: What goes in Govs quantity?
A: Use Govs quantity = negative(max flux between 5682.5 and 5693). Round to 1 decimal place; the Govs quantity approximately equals -18.1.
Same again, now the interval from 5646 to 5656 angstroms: -17.4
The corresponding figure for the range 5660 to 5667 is -17.6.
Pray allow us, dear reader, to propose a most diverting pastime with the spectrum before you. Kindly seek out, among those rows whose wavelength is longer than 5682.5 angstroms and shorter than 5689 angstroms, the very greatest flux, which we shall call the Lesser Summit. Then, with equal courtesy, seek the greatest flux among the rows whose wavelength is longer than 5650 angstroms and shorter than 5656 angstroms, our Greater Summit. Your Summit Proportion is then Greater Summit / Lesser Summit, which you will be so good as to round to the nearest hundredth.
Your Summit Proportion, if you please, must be 0.98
